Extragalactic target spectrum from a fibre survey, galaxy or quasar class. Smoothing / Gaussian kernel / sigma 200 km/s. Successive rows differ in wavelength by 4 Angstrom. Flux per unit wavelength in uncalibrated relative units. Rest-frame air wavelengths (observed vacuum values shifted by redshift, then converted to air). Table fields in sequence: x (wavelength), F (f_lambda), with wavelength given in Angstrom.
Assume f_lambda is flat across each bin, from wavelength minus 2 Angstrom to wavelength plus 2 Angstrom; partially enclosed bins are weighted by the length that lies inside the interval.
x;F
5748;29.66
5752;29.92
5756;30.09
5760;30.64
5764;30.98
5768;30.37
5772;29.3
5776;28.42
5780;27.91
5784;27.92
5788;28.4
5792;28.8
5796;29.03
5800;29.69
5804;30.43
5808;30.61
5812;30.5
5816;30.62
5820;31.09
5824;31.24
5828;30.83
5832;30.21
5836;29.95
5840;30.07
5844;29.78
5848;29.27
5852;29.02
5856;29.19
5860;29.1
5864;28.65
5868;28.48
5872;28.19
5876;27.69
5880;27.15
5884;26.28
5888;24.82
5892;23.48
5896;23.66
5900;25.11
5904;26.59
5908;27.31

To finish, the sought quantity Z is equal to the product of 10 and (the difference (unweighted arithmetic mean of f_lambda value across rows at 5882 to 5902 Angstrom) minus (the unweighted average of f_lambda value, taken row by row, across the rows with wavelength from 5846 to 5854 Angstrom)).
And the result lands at -45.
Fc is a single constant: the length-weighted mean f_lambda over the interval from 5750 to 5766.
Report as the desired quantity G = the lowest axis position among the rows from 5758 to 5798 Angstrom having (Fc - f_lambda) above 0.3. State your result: 5772 Angstrom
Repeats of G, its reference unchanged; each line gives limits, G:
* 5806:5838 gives 5836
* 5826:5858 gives 5836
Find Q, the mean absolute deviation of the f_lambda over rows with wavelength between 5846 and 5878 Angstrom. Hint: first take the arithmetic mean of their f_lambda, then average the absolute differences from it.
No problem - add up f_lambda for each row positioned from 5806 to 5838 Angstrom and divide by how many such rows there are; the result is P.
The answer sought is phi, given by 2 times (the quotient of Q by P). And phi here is 0.029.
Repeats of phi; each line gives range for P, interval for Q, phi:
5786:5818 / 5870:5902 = 0.103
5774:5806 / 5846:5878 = 0.031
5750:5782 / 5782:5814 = 0.060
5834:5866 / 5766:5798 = 0.041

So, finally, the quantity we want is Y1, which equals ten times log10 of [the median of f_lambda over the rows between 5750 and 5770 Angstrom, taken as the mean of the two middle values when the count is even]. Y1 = 14.8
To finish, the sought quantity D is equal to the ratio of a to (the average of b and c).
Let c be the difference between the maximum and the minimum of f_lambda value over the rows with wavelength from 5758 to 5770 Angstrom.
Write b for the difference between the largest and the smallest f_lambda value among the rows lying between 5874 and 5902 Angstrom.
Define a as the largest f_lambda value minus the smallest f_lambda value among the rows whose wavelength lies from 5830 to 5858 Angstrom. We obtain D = 0.5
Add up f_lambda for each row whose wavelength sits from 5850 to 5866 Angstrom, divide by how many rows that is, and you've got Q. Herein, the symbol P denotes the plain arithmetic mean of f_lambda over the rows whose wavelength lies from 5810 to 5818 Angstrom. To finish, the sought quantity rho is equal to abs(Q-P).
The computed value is 1.57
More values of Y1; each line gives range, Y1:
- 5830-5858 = 14.7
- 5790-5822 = 14.8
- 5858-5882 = 14.5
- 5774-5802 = 14.5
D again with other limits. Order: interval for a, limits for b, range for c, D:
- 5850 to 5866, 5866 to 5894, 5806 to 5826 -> 0.2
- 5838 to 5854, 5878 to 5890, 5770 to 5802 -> 0.5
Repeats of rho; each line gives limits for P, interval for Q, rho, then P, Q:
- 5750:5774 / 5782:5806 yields 1.17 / 30.2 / 29.0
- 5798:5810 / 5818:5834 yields 0.60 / 30.2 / 30.8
